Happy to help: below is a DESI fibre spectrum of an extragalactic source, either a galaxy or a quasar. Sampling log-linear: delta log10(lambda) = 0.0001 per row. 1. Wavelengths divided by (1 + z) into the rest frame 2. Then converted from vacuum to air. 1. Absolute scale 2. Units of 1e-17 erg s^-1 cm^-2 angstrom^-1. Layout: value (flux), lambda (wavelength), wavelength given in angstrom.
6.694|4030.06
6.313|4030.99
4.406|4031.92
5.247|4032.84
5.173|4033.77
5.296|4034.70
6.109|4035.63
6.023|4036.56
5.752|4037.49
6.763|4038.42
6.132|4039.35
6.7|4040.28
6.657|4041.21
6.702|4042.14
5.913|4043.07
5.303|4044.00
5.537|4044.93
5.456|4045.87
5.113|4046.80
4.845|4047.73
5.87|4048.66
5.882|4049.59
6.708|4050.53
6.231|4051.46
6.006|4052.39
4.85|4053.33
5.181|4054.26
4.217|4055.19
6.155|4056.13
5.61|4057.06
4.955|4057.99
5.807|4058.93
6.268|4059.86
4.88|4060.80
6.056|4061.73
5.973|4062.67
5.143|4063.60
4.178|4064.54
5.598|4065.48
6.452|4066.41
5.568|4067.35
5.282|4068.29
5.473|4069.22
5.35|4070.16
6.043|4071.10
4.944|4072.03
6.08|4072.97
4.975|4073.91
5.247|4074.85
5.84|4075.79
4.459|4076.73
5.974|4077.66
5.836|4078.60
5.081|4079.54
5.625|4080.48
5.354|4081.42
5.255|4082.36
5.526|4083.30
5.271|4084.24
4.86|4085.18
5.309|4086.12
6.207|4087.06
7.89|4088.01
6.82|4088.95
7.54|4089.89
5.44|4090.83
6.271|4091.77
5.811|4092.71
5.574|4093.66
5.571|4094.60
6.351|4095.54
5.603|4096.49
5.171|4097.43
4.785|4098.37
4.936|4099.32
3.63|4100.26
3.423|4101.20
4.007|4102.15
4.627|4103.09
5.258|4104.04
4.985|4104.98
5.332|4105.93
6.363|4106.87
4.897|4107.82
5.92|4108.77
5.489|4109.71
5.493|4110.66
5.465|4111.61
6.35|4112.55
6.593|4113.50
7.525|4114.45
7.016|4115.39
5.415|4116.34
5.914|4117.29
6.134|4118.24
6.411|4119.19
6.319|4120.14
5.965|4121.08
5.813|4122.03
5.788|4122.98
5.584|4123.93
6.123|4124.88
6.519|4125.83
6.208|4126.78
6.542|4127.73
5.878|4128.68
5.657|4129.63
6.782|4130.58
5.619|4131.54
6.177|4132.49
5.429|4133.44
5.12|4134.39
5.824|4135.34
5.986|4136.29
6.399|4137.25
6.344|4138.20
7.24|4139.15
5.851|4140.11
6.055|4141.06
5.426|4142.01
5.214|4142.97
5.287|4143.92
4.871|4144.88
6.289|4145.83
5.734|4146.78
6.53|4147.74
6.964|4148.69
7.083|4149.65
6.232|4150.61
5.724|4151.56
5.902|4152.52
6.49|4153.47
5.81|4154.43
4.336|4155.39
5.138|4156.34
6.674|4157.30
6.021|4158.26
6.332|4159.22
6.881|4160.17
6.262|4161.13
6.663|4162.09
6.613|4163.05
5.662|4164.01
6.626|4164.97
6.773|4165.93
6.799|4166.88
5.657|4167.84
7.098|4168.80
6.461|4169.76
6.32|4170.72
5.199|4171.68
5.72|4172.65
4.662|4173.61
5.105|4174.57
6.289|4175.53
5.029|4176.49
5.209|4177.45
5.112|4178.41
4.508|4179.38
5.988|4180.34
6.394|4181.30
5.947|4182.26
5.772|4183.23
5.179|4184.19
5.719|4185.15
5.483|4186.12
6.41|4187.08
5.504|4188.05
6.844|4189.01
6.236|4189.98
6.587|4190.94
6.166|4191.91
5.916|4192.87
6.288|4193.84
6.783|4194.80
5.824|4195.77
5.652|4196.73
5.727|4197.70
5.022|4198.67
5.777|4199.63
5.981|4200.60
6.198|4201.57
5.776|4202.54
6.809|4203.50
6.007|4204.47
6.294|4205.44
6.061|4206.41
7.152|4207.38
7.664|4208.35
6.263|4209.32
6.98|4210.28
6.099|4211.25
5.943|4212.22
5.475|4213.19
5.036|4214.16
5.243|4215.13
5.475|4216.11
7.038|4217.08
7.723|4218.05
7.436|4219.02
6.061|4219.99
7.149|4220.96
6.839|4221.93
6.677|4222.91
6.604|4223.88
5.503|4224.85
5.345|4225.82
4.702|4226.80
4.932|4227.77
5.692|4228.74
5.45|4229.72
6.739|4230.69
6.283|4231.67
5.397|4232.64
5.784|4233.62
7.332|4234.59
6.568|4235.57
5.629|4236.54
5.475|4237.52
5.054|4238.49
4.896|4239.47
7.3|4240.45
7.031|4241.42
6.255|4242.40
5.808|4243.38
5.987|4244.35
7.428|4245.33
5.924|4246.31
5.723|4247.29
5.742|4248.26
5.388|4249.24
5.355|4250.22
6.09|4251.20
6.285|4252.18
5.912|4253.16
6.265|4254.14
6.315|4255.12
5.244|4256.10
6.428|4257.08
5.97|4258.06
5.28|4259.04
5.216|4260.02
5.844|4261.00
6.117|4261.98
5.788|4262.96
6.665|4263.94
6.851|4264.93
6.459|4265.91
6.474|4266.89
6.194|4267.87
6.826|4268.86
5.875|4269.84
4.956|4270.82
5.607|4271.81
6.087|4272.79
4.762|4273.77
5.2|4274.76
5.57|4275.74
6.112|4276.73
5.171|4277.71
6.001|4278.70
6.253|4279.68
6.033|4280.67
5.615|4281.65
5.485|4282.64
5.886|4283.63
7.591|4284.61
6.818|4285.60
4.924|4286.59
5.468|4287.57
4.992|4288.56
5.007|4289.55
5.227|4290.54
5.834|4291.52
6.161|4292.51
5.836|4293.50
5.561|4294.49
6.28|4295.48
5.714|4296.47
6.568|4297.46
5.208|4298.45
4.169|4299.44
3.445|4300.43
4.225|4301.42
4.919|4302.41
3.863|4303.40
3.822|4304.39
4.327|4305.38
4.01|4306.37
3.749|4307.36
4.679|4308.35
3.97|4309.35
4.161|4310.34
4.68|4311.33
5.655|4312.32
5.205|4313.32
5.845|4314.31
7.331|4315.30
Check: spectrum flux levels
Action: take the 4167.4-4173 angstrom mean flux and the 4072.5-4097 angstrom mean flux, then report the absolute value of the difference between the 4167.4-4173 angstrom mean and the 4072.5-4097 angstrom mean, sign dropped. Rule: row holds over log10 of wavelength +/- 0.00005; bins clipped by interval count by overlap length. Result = 0.32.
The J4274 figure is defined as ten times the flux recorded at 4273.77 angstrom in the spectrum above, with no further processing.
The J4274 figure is 48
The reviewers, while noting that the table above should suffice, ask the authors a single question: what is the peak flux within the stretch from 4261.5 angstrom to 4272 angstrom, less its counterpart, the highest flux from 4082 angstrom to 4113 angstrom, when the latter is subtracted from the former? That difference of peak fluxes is -1.0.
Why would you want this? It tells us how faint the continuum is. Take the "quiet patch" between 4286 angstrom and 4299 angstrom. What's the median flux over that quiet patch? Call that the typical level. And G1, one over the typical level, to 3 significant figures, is 0.180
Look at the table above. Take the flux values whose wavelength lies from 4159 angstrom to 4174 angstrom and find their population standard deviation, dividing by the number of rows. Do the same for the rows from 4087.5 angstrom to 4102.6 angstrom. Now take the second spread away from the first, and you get -0.6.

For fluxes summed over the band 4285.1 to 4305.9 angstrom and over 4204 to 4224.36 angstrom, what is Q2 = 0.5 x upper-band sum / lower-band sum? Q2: 0.40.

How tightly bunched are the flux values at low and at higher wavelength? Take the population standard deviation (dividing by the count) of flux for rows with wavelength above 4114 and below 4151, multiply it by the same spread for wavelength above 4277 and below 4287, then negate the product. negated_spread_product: -0.44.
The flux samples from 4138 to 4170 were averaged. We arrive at 6.15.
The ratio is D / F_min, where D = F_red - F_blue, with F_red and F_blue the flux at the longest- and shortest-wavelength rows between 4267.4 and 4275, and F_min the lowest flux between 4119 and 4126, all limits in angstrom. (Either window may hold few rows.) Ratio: -0.178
